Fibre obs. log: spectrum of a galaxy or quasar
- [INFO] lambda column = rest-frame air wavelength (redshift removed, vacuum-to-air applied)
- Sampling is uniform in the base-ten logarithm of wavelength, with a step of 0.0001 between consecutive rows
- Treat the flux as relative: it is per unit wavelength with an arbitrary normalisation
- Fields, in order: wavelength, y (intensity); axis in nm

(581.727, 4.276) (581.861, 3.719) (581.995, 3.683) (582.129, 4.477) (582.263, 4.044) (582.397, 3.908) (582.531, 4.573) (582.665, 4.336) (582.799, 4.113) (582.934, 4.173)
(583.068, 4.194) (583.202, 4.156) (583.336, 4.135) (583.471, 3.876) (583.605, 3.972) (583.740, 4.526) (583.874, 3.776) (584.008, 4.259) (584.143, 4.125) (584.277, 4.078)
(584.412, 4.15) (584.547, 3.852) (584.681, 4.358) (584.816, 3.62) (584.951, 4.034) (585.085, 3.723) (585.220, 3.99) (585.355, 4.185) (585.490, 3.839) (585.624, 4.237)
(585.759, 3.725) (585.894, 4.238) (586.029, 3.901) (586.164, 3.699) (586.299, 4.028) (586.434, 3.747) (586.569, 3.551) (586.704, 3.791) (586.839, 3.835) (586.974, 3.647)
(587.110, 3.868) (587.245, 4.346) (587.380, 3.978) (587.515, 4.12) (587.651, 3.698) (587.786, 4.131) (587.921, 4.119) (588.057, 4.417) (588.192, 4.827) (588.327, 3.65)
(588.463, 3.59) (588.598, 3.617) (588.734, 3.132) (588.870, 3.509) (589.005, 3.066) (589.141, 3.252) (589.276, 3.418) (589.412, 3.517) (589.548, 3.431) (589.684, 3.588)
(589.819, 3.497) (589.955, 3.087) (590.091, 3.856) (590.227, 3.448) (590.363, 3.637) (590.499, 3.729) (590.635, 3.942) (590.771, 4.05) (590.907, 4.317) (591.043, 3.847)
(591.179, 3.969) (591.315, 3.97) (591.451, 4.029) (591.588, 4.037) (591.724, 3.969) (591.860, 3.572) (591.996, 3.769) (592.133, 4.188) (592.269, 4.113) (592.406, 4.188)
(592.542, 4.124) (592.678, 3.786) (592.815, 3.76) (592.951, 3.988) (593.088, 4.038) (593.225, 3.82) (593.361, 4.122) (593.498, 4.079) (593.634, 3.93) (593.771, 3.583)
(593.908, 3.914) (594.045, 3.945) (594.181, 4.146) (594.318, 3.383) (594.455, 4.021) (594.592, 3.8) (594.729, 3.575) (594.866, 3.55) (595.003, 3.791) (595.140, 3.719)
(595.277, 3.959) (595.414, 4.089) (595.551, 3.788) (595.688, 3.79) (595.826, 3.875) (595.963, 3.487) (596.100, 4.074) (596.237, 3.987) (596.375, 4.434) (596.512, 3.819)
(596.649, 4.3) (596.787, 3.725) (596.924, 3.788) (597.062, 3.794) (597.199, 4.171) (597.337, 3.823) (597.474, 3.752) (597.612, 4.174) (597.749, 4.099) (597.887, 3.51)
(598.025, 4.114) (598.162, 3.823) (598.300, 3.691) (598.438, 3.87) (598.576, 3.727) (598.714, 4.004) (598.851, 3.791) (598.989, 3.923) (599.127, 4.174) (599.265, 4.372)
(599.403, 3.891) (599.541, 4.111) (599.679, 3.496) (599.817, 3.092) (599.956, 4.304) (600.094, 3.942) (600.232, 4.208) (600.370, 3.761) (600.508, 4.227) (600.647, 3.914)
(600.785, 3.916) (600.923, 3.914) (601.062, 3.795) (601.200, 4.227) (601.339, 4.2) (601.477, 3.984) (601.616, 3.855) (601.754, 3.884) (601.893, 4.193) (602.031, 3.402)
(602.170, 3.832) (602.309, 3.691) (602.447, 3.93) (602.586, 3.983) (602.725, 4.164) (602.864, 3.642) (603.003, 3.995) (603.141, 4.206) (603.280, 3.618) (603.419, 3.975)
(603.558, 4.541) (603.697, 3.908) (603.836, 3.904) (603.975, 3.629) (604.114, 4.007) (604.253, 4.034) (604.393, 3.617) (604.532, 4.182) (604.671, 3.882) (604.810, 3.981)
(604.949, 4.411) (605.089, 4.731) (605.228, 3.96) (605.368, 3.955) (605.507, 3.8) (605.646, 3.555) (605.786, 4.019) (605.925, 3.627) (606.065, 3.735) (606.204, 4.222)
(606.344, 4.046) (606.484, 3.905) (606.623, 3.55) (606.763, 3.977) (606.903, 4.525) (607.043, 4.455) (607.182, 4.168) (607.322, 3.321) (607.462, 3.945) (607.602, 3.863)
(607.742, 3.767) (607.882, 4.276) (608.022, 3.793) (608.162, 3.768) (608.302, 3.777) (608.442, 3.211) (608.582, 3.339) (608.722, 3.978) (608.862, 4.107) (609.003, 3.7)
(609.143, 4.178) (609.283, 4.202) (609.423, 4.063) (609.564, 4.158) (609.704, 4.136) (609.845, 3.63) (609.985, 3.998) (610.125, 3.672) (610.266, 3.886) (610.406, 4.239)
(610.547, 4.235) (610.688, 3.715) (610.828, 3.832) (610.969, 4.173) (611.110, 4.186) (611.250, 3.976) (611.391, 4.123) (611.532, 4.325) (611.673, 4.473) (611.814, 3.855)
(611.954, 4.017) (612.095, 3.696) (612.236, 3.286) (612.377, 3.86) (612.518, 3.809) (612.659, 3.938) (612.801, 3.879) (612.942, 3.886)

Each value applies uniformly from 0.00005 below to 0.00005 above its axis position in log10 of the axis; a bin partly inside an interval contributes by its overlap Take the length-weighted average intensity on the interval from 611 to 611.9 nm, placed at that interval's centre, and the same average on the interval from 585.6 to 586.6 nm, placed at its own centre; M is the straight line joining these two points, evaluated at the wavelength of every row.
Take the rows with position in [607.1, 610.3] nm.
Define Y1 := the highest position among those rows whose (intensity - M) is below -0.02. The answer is 610.266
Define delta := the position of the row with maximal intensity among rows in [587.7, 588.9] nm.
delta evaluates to 588.192 nm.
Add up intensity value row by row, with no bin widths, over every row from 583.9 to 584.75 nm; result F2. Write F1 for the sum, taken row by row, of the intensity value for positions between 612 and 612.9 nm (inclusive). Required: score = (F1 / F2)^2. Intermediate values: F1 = 22.5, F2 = 24.8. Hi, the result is 0.82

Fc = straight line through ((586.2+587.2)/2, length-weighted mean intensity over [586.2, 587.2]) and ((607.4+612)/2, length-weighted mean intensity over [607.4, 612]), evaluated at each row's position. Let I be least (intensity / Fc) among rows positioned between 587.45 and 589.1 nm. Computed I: 0.81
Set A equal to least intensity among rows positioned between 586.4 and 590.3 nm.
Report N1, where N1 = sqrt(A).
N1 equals 1.75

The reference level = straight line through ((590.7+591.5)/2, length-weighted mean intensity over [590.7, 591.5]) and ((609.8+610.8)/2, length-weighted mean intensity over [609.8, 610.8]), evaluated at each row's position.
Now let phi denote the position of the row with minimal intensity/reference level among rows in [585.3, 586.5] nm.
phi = 586.164 nm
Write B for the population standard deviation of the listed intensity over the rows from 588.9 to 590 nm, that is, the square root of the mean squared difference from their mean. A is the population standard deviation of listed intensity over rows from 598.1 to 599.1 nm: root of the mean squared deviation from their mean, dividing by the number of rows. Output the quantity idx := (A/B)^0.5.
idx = 0.74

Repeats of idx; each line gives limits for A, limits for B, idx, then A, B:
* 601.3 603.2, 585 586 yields 1.03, 0.227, 0.22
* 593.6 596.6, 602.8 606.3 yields 0.90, 0.237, 0.29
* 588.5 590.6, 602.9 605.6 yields 0.88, 0.224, 0.29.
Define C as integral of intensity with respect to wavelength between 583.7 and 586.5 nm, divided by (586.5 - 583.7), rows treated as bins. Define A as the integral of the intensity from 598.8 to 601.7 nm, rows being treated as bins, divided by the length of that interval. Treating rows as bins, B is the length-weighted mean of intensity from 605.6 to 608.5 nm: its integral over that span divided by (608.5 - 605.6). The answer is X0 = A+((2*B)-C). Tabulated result 7.73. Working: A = 3.96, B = 3.89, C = 4.00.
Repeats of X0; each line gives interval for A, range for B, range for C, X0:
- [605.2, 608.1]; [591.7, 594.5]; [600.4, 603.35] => 7.84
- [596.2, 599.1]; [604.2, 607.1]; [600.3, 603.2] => 7.99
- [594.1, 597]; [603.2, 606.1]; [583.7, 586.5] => 7.78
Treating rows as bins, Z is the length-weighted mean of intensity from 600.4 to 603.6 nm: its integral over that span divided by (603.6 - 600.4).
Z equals 3.95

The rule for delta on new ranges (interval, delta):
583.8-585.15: 584.681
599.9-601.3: 599.956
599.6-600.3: 599.956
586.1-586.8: 586.299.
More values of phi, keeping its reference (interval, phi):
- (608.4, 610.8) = 608.442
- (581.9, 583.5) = 581.995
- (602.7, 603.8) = 603.280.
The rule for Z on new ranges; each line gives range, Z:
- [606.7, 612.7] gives 3.95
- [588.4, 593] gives 3.74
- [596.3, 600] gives 3.91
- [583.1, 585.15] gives 4.05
